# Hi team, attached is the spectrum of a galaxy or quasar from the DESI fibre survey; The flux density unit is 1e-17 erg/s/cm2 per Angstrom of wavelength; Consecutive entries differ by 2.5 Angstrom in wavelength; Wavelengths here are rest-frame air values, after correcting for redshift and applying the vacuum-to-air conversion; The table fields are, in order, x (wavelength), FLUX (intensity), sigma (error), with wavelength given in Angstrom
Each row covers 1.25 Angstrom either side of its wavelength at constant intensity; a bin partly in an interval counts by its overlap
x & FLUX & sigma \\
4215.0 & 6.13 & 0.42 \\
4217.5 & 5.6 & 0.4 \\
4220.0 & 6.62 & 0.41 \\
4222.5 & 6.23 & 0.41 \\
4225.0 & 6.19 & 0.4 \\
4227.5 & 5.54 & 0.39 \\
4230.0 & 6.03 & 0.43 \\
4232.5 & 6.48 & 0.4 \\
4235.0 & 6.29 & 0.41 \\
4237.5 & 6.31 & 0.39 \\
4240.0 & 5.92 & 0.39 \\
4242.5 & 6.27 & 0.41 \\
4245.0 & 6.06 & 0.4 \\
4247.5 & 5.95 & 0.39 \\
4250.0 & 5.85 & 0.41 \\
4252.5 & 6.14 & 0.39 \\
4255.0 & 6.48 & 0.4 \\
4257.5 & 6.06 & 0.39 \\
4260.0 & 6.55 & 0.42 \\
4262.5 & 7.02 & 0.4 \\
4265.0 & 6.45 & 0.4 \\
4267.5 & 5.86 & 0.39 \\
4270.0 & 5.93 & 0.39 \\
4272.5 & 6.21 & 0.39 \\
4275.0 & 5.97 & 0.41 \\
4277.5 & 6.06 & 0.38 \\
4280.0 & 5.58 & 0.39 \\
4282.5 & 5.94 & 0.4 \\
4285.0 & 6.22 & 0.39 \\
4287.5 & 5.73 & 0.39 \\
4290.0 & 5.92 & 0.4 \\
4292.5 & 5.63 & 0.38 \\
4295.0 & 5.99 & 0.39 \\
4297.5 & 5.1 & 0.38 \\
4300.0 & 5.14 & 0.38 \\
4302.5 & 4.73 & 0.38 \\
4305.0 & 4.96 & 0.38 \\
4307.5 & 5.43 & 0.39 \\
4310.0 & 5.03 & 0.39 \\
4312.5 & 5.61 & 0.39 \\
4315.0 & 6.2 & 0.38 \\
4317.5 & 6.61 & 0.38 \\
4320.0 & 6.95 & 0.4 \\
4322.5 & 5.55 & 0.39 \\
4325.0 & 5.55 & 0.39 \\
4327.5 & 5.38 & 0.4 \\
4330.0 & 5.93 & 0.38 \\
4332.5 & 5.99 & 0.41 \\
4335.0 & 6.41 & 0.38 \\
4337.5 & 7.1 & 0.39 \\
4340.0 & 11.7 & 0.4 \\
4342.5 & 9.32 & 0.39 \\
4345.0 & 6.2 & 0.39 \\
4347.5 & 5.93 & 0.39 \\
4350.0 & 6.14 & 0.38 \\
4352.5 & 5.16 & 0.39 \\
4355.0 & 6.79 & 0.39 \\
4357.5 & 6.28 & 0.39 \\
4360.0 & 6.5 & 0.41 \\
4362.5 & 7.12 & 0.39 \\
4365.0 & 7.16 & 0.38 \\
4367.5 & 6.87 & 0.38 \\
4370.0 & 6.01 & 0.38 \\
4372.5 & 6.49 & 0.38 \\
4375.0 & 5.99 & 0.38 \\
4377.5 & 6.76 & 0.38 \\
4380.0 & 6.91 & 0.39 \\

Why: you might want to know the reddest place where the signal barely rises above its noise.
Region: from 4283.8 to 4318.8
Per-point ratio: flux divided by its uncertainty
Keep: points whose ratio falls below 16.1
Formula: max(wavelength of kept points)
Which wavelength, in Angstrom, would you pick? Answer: 4312.5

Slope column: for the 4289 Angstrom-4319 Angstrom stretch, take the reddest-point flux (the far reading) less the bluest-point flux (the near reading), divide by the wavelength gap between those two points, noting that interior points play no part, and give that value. 0.025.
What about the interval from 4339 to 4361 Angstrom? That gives -0.260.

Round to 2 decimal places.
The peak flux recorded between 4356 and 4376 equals 7.16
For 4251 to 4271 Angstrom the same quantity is 7.02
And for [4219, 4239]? 6.62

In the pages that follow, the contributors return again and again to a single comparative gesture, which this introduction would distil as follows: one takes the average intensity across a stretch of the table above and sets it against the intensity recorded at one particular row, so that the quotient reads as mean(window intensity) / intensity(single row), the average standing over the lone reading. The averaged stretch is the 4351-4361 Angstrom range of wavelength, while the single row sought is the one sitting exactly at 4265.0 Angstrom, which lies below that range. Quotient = 0.96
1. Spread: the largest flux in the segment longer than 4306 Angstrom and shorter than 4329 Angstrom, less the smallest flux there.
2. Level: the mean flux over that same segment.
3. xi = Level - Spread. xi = 3.9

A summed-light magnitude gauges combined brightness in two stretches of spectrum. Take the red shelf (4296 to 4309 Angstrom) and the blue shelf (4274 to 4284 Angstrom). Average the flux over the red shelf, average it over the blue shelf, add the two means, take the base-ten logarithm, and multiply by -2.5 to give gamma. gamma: -2.60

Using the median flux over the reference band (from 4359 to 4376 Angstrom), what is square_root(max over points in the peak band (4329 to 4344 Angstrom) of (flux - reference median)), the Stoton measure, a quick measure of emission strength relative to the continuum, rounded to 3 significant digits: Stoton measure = 2.28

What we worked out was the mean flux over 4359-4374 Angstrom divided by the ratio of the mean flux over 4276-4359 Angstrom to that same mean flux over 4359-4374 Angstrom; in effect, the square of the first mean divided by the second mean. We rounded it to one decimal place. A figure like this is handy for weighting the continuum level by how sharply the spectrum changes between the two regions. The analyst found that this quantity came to 7.3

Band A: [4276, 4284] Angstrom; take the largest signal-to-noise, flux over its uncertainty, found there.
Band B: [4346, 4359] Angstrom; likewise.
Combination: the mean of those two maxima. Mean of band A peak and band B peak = 16.7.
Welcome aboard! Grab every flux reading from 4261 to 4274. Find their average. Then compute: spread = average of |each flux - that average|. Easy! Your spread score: 0.35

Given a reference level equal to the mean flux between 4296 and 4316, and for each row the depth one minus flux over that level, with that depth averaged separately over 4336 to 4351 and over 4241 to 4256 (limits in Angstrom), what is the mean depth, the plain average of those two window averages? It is -0.31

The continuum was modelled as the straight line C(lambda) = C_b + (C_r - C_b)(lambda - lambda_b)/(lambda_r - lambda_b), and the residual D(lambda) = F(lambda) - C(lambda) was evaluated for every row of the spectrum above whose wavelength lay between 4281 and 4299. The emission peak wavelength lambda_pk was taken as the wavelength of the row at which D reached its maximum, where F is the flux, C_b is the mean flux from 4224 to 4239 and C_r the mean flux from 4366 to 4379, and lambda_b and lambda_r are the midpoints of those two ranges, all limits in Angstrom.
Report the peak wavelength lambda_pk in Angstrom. 4285.0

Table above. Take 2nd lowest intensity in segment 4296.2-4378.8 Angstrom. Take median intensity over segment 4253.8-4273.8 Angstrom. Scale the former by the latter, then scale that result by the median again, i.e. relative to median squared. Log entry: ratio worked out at 0.124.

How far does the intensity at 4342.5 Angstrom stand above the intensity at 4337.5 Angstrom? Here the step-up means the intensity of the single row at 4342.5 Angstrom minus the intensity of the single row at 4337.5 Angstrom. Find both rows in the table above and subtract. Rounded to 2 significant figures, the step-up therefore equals 2.2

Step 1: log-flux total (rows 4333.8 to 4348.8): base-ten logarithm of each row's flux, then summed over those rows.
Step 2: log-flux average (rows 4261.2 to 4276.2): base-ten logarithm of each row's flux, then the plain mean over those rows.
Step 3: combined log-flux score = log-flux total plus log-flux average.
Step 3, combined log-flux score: 6.06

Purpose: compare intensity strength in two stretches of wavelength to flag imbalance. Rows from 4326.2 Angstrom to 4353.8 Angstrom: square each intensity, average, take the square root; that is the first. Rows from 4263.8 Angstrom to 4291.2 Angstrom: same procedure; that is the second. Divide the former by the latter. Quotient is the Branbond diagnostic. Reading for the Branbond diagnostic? 1.18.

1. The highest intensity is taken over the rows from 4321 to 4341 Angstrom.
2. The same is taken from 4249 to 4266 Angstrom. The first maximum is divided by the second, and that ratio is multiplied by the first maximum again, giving 19.5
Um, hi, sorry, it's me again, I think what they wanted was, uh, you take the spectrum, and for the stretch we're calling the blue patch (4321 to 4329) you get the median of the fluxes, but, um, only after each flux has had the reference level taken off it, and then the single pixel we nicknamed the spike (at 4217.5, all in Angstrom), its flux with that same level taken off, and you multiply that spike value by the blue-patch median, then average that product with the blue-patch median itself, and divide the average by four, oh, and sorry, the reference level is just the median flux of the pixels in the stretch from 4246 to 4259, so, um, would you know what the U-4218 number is -0.034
